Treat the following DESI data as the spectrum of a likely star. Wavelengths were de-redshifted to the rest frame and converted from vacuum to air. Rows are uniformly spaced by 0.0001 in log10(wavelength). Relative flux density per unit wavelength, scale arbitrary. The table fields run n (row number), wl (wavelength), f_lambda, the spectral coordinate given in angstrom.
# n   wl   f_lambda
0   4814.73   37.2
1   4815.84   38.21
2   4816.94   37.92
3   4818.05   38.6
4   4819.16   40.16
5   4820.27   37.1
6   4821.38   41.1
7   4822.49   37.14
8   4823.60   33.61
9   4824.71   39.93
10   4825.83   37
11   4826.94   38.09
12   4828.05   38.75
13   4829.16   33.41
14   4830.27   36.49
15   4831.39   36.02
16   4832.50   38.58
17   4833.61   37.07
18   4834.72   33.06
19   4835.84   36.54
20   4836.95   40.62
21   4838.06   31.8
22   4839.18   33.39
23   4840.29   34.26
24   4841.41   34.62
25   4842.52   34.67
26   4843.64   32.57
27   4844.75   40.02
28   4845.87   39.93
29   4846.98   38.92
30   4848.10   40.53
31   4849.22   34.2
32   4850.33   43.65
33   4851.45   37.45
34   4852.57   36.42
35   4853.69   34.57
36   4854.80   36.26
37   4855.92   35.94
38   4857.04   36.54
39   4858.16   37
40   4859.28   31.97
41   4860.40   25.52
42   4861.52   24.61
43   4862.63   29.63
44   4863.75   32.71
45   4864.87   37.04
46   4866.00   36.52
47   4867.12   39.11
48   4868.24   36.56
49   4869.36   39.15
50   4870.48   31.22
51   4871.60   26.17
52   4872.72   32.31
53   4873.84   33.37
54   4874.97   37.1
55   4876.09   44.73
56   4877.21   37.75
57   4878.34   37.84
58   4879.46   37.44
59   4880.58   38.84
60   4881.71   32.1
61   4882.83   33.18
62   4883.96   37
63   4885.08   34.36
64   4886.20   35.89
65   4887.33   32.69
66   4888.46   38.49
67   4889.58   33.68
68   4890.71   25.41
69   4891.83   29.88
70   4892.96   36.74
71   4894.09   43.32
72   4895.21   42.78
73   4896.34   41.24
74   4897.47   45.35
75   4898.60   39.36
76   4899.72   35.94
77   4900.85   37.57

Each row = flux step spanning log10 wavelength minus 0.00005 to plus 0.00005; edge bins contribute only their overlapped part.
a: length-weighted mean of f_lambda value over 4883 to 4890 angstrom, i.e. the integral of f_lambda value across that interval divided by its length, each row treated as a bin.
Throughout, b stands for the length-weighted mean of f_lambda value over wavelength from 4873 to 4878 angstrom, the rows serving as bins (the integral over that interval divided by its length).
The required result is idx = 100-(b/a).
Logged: 98.9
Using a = 35.3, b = 37.8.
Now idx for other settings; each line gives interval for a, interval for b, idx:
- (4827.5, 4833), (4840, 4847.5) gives 99.0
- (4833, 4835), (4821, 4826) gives 98.9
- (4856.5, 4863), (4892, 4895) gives 98.7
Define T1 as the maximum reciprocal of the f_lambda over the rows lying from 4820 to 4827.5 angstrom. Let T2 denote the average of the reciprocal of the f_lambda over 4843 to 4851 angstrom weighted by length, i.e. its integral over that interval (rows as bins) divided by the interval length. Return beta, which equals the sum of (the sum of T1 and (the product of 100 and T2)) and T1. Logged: 2.68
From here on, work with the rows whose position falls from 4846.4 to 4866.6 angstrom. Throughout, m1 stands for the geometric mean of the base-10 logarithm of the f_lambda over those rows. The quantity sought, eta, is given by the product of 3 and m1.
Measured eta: 4.61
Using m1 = 1.54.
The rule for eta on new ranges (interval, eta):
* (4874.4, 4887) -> 4.70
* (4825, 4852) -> 4.69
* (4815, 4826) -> 4.74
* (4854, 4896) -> 4.61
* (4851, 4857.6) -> 4.68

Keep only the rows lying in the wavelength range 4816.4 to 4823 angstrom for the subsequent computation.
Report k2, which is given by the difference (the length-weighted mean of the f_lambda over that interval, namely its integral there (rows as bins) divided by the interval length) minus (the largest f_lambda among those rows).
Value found -2.4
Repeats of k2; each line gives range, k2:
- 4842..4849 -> -2.9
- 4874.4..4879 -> -5.5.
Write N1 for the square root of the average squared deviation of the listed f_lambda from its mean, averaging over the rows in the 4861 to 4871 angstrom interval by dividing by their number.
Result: 4.6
